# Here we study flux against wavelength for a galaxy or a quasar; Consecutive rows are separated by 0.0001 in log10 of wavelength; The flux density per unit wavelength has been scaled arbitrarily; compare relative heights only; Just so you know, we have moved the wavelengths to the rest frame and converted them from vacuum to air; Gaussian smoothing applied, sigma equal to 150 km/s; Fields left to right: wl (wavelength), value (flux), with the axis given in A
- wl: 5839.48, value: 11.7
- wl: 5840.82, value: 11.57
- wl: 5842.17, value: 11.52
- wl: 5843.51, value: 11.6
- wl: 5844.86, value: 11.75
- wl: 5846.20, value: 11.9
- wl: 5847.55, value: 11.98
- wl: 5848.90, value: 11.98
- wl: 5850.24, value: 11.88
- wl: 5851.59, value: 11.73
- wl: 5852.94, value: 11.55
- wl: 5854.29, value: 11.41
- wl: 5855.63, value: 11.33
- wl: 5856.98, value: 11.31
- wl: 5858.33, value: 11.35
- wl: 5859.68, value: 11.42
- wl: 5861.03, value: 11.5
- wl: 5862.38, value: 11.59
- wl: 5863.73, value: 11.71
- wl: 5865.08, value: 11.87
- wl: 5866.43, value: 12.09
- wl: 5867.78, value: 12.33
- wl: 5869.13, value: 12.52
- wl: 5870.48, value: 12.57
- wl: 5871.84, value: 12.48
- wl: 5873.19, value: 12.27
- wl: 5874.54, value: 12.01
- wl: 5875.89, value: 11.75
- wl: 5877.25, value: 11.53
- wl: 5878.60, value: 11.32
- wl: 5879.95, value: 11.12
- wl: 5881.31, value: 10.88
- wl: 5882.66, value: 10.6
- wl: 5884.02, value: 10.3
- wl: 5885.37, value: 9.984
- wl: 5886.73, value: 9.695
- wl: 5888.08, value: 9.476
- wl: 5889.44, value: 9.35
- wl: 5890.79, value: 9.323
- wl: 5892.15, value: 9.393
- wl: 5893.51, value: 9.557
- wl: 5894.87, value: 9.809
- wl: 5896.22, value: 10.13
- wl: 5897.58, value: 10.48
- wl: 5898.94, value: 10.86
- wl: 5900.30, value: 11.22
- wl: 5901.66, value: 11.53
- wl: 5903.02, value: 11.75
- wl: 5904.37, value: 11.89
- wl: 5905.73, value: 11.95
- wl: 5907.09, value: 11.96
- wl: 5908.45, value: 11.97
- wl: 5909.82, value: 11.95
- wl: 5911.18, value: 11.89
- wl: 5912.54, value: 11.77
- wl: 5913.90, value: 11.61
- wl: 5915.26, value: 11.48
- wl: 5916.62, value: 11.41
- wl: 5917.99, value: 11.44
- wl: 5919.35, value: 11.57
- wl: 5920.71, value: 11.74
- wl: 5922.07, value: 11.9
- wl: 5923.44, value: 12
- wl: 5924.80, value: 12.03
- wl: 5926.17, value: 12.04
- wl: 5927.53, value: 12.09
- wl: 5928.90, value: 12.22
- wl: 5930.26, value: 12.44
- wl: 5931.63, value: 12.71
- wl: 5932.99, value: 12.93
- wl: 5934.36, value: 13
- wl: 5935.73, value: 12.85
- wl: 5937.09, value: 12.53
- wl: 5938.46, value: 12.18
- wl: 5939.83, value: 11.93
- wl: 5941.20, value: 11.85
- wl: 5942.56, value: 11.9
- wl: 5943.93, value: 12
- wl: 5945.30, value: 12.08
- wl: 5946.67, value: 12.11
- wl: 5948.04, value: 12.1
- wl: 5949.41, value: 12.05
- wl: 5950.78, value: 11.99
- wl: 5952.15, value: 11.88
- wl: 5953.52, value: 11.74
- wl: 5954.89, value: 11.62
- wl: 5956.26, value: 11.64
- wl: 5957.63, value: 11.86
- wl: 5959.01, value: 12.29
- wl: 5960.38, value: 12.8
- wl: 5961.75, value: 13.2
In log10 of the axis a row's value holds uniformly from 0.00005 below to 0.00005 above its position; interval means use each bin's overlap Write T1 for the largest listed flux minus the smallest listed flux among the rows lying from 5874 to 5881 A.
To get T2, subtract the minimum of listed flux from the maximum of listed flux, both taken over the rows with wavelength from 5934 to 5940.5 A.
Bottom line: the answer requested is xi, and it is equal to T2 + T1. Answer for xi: 1.96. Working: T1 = 0.9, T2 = 1.07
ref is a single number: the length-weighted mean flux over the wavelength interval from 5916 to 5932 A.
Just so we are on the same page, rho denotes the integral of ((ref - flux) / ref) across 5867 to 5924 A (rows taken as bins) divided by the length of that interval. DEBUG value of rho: 0.062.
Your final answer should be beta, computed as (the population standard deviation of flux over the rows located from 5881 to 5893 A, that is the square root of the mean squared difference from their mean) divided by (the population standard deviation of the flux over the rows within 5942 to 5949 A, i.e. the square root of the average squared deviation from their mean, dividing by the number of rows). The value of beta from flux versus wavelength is 7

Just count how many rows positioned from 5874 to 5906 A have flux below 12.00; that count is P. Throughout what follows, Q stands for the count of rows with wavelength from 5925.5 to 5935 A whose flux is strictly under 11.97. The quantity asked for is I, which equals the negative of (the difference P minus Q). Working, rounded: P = 23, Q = 0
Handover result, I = -23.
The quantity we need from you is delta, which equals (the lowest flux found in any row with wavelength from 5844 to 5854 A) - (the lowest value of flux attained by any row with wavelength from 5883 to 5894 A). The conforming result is 2.23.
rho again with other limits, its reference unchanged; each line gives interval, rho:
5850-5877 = 0.010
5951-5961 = -0.002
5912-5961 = -0.008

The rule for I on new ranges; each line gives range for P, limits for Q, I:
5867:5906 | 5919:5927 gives -20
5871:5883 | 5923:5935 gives -6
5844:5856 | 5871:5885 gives -2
